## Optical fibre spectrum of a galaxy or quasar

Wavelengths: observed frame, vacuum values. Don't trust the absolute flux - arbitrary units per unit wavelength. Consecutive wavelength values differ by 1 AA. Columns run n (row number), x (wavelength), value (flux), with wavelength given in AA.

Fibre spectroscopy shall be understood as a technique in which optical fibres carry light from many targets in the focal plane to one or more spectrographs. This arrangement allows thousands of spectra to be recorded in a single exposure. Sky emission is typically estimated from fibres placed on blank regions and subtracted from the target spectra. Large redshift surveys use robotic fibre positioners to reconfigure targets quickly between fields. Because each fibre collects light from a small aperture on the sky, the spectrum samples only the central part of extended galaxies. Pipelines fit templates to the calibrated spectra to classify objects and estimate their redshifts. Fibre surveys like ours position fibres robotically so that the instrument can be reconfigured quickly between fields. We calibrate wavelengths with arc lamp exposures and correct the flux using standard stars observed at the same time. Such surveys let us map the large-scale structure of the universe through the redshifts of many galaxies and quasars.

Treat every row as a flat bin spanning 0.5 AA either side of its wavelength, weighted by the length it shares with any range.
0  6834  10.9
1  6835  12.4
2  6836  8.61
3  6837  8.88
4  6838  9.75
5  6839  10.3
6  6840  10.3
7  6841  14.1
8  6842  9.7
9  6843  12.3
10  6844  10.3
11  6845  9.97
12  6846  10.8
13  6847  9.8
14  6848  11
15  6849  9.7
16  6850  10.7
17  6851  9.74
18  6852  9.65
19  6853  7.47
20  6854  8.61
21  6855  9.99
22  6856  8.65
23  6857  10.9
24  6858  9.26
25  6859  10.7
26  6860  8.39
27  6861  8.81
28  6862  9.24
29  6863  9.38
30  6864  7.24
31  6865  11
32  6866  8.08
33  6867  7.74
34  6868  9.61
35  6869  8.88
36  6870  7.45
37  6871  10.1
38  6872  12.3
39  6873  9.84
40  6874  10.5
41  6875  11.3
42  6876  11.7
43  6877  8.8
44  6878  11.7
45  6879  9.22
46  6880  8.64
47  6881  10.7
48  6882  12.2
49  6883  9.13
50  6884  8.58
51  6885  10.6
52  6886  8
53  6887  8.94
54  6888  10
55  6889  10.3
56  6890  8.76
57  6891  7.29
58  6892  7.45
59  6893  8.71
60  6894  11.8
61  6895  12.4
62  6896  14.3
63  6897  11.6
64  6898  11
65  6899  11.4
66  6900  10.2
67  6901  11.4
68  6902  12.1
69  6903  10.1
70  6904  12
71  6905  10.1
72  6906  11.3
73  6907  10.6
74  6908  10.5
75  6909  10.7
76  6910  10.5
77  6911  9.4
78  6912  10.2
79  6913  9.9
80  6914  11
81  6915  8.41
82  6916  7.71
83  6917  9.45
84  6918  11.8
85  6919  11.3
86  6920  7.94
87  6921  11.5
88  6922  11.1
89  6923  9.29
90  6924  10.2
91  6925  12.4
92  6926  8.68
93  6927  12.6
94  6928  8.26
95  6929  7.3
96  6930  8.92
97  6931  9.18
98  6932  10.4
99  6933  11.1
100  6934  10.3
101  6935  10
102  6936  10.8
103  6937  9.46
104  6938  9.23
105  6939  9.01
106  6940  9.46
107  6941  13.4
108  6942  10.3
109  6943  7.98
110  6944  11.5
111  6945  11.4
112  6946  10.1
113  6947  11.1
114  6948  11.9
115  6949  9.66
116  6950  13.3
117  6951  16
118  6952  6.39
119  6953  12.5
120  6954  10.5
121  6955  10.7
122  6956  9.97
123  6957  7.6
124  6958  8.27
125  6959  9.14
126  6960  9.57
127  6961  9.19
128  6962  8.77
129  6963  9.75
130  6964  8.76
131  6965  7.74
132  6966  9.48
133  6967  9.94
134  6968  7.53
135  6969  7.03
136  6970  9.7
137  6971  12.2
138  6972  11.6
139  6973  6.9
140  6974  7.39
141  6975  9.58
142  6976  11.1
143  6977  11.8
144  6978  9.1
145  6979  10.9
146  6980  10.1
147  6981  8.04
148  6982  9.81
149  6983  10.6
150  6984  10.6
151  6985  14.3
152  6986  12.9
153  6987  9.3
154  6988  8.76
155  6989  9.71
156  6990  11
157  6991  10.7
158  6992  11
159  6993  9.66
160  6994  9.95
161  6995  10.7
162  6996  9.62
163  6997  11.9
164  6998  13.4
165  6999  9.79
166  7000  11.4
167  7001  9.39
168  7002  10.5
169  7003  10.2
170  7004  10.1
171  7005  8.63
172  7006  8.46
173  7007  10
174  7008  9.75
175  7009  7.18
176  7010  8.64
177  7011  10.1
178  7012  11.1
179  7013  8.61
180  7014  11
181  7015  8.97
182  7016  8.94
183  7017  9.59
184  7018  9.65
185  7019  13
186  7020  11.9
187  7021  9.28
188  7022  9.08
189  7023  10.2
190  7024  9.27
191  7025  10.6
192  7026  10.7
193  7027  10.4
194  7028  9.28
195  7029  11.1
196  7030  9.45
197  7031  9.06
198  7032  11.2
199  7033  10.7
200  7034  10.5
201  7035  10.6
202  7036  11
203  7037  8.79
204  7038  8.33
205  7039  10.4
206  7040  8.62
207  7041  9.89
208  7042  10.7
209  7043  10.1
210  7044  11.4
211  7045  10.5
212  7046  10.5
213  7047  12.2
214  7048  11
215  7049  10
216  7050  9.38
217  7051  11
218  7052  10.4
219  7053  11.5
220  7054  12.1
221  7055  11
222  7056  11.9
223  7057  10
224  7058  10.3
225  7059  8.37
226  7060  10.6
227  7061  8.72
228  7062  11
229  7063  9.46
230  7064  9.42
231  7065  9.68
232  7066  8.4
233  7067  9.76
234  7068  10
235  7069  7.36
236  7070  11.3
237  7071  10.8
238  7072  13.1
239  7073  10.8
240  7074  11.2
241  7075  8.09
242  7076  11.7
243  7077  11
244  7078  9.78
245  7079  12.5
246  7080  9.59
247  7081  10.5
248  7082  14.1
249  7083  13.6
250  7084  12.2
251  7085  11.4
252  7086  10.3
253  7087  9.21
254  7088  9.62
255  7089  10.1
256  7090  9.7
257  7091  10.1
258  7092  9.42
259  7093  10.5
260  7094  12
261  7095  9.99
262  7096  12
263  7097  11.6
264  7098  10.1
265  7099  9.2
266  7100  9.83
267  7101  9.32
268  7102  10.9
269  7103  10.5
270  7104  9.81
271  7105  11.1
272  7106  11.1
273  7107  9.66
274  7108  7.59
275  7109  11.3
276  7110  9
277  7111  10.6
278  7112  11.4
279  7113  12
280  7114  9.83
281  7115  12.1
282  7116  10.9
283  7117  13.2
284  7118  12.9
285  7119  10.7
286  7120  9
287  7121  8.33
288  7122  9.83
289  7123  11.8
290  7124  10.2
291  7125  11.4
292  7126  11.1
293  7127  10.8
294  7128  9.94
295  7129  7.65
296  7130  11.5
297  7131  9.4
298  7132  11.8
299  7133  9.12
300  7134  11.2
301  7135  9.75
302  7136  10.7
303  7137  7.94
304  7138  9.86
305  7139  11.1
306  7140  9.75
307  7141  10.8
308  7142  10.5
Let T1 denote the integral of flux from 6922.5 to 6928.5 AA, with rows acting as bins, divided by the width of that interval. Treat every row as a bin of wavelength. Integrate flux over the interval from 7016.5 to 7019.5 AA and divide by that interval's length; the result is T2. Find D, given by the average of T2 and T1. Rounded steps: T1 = 10.2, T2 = 10.7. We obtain 10.5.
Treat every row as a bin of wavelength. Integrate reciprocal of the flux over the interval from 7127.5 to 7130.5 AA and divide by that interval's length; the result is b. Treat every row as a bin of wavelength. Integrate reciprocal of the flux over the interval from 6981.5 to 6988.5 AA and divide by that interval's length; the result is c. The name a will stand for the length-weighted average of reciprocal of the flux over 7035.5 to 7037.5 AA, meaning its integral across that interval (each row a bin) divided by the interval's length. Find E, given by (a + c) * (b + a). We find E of 0.0410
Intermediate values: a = 0.102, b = 0.106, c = 0.094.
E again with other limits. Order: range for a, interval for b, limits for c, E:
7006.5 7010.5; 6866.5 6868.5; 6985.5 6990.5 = 0.0492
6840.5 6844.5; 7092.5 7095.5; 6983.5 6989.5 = 0.0330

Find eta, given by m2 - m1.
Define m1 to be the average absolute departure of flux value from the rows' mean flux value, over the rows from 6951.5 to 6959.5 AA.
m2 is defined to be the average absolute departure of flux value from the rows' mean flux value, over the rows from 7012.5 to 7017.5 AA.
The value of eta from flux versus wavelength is -0.8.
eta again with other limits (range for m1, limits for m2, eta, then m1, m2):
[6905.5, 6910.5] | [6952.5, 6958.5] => 1.1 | 0.2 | 1.33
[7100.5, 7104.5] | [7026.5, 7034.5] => 0.1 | 0.6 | 0.71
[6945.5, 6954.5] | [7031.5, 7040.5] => -1.0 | 1.9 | 0.96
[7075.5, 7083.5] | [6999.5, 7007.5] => -0.6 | 1.4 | 0.76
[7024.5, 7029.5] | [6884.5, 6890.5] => 0.4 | 0.5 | 0.87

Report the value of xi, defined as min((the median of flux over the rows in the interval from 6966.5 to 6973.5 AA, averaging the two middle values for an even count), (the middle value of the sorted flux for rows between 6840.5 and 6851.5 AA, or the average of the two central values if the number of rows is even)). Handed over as 9.7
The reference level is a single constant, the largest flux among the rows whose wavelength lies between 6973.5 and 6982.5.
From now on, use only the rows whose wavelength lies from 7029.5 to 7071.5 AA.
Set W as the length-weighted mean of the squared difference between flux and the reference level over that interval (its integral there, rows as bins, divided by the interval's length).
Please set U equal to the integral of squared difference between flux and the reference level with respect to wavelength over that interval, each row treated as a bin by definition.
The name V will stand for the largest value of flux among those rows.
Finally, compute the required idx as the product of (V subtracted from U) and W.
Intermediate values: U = 161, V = 12.2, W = 3.82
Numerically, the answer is 567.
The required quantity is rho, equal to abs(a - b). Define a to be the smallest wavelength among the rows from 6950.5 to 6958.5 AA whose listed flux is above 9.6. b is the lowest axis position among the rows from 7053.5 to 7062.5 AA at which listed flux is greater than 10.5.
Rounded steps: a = 6951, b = 7054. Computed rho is 103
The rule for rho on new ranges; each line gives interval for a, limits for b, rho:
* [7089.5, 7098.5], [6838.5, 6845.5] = 249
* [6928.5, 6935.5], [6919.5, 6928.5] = 11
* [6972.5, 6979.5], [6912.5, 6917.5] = 62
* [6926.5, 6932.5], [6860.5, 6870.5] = 62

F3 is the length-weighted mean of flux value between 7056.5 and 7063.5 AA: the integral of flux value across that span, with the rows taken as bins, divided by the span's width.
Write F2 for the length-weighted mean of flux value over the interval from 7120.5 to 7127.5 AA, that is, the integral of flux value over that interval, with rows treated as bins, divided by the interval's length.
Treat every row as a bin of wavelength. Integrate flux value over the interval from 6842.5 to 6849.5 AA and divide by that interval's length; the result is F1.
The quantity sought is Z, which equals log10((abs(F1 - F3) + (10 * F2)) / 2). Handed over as 1.72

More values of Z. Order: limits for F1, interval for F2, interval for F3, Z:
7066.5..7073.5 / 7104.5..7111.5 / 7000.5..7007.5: 1.70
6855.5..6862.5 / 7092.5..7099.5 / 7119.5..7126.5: 1.73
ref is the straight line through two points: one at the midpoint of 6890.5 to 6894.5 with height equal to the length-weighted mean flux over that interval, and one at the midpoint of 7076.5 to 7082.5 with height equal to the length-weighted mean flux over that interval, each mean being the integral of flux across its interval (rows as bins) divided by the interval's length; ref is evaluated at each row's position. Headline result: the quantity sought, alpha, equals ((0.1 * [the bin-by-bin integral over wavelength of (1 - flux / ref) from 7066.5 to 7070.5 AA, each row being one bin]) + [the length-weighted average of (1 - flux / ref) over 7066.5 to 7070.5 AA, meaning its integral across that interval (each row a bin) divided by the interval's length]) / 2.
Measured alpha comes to 0.09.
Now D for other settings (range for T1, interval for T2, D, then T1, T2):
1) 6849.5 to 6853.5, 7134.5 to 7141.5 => 9.7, 9.4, 10.0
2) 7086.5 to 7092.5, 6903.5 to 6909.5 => 10.3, 9.7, 10.9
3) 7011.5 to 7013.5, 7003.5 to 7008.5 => 9.6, 9.9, 9.4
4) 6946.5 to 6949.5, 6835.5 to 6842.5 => 10.6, 10.9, 10.2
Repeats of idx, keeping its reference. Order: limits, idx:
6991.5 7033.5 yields 751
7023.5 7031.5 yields 76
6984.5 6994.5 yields 89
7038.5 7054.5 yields 54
